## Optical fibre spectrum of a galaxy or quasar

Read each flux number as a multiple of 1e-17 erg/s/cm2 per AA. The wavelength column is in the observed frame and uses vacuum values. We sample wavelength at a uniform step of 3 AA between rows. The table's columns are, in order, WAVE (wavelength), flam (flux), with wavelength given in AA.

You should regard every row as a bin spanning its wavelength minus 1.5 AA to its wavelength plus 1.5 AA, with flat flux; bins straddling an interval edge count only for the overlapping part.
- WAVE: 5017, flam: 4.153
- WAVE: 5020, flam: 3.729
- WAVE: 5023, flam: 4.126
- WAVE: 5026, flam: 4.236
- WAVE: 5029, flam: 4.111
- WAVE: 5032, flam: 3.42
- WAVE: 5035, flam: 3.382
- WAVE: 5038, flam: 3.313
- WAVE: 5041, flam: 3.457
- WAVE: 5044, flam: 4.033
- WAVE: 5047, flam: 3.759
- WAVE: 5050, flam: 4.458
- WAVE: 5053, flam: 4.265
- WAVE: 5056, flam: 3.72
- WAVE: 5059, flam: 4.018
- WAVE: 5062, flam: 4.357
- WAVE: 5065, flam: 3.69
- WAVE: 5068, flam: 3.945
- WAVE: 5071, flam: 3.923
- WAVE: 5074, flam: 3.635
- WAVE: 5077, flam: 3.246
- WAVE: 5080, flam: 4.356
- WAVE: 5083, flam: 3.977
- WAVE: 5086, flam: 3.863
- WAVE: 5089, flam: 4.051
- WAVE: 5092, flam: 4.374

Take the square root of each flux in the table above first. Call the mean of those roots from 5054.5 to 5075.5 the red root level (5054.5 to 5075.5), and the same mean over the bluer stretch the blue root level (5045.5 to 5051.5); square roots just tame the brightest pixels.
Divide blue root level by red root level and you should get 1.03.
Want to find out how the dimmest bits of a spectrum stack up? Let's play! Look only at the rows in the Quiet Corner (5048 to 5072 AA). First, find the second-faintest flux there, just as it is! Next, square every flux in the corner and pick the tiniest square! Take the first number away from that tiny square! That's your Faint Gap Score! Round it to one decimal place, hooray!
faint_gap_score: 9.9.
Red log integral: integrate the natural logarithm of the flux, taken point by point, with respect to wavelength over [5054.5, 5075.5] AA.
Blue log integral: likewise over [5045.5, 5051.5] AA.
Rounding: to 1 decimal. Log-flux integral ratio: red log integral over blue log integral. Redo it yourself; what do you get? 3.4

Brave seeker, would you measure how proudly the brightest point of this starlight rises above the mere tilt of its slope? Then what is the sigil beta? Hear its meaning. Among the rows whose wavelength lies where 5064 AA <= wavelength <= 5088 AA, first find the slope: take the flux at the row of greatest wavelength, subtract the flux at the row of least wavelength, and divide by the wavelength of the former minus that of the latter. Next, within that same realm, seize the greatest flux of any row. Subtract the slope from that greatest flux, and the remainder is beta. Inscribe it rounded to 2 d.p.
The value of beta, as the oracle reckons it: 4.35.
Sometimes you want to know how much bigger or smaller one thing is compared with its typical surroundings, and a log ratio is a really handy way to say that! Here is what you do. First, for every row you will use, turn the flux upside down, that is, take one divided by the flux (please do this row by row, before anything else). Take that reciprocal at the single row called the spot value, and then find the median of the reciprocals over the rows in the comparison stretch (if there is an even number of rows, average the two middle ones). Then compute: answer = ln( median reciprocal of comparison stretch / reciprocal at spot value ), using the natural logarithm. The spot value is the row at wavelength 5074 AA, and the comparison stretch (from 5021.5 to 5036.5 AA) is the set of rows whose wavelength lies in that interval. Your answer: -0.12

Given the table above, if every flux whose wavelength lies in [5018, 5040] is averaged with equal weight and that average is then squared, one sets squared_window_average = 14.1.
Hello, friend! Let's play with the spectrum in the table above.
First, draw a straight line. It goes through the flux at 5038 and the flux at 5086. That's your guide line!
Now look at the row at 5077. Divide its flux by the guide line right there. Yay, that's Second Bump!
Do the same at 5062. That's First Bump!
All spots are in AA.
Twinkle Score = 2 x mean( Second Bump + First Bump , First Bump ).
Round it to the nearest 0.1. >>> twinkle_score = 3.3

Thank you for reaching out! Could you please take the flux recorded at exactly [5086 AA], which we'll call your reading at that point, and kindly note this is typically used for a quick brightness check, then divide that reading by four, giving 0.97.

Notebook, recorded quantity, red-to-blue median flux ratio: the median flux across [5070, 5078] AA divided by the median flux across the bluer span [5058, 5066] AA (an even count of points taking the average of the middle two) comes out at 0.90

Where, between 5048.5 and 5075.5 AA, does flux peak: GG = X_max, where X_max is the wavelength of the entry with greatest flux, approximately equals 5050 AA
